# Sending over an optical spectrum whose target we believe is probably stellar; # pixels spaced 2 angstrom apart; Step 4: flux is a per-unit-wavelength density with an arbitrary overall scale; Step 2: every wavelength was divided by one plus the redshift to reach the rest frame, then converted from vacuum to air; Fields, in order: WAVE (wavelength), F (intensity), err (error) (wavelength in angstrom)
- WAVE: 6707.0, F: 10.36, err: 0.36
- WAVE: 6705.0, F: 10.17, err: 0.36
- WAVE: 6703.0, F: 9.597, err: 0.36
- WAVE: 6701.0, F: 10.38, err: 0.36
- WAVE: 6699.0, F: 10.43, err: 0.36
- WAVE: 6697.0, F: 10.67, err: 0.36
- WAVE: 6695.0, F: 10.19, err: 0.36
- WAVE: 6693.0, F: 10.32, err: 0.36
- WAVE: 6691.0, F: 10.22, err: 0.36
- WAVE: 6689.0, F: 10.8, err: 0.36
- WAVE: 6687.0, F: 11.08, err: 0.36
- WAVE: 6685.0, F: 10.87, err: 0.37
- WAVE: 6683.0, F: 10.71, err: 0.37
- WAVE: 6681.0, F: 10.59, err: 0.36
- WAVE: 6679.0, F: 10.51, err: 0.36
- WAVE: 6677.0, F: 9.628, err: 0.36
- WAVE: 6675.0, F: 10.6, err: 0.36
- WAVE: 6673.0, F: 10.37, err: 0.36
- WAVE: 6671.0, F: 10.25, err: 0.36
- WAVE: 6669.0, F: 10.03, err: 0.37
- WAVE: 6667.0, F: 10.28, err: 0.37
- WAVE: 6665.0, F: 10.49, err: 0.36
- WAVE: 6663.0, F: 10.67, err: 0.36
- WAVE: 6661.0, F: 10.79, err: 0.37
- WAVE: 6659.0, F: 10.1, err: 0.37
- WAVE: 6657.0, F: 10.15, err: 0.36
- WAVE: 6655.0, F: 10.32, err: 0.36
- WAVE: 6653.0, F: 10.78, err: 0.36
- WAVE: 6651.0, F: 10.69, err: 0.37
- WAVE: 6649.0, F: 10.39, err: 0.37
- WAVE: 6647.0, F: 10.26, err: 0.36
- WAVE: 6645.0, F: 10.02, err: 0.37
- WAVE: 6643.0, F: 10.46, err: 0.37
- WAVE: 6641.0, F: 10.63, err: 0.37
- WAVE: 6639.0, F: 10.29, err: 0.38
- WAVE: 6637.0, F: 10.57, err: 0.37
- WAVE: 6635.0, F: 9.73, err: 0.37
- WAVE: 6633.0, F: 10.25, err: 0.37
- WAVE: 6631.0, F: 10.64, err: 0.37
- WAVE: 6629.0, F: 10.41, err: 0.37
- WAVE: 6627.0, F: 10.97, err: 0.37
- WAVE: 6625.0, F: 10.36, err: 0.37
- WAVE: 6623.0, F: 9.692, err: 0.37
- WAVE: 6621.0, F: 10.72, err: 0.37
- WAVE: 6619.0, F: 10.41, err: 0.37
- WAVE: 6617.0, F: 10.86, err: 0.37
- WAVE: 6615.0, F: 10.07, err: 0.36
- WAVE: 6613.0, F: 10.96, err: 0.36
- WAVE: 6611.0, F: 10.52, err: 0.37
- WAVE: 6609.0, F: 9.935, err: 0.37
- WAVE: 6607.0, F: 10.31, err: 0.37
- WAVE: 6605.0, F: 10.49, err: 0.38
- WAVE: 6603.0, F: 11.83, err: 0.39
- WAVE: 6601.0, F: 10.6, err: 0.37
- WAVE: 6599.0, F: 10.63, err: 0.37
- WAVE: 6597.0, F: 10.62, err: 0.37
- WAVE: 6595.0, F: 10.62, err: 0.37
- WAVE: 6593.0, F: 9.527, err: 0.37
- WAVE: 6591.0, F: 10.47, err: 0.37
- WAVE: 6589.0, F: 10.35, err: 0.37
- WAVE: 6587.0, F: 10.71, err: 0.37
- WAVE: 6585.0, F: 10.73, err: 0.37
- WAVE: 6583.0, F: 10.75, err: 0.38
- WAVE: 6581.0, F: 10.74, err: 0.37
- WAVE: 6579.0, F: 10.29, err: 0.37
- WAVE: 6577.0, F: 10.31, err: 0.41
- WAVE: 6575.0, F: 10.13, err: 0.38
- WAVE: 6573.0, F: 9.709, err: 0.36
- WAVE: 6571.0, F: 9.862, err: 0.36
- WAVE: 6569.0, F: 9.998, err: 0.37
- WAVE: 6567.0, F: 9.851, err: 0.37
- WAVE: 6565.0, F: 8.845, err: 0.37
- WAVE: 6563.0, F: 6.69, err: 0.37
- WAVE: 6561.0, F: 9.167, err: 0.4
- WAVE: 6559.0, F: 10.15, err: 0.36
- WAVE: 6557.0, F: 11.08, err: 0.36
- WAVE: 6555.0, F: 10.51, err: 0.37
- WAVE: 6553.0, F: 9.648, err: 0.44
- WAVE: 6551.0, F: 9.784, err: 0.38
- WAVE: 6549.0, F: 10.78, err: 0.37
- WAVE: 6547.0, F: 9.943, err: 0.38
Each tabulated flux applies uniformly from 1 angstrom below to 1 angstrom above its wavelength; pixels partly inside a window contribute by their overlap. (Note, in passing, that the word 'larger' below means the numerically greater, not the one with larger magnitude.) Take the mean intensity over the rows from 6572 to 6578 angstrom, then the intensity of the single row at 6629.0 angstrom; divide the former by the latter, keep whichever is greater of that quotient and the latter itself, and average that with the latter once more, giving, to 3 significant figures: 10.4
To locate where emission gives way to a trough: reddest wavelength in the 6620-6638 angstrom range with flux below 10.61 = 6637.0 angstrom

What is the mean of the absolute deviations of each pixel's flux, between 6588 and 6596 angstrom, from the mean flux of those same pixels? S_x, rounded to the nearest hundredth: 0.36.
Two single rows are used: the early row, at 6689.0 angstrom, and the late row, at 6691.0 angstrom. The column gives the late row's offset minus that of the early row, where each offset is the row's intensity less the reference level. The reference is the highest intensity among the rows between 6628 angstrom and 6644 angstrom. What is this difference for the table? -0.6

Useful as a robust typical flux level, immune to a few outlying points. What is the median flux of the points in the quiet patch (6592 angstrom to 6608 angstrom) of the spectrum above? 10.6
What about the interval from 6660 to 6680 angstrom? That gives 10.4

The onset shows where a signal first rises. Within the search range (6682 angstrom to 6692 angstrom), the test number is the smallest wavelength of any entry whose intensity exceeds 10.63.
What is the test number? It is 6683.0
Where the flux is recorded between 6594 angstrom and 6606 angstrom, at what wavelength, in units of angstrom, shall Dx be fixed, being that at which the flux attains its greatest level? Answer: 6603.0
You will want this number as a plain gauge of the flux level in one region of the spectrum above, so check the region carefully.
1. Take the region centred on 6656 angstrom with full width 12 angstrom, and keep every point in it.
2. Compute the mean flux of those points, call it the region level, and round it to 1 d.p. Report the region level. 10.5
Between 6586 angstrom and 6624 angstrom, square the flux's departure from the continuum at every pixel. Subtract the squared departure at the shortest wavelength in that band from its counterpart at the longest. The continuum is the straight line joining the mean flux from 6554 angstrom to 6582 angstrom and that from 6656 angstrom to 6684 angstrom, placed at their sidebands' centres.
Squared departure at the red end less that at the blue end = -0.46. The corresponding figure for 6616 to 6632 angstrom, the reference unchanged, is -0.38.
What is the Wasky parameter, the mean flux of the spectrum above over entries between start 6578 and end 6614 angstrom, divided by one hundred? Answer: 0.106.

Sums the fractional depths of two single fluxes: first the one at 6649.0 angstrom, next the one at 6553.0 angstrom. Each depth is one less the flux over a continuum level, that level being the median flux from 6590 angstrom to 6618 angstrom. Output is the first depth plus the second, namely 0.10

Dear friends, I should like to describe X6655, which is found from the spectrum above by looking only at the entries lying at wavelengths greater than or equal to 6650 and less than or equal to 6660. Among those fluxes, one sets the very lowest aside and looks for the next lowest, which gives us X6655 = 10.15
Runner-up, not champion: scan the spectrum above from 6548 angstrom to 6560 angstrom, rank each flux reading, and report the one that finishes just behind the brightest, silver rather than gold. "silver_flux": 10.78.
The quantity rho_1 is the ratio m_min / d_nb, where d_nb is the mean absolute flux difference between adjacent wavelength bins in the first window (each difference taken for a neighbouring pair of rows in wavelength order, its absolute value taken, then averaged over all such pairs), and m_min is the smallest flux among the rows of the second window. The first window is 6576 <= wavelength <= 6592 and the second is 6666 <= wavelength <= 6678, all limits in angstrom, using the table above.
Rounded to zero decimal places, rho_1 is 67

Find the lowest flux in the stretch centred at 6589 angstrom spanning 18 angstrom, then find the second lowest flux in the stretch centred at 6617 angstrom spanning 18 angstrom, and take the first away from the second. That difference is 0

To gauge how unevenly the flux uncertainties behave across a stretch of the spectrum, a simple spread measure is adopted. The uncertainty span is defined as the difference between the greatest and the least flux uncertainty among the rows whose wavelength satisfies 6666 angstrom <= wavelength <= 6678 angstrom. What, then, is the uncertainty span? 0.010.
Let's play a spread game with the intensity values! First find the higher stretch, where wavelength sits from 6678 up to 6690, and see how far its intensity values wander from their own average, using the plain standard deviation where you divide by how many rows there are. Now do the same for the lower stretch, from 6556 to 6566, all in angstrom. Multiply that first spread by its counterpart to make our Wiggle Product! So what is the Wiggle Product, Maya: 0.28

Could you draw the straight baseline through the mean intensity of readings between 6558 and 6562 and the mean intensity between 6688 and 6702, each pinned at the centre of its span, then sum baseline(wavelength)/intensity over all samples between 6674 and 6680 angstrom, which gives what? 3.03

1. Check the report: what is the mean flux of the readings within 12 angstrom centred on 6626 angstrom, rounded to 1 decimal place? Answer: 10.5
